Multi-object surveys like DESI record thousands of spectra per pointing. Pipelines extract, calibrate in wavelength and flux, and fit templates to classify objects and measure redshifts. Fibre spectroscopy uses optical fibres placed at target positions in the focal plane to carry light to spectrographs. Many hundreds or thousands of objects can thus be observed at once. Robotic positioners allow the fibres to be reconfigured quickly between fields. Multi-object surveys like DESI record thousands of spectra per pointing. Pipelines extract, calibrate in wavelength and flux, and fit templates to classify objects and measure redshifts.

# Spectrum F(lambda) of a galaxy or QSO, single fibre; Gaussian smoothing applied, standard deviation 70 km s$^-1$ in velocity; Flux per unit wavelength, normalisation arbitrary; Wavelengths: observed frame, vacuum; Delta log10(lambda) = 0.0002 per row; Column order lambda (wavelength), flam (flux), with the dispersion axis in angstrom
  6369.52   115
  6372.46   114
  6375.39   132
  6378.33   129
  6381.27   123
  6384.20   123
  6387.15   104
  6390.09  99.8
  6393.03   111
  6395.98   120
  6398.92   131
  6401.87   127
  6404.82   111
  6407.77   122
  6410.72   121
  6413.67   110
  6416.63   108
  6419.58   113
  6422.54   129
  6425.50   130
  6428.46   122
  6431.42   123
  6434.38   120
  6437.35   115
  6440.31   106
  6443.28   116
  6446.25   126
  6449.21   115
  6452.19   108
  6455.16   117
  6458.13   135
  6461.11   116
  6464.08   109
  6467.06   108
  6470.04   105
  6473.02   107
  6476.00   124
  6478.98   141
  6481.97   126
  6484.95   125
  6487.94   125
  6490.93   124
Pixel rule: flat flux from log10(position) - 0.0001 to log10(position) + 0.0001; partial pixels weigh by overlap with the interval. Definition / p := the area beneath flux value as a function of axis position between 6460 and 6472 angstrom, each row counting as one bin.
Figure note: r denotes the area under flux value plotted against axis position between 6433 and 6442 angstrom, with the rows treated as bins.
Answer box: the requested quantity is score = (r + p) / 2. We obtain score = 1166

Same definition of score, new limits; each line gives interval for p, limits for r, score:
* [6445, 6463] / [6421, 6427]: 1461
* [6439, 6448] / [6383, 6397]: 1300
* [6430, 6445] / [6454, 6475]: 2068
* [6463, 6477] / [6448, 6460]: 1483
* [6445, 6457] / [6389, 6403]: 1528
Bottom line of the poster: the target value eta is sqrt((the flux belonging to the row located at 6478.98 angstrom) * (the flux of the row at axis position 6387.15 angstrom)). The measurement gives 121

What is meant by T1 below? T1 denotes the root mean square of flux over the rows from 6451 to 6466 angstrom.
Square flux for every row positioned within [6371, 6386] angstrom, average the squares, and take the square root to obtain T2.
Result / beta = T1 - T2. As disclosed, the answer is -7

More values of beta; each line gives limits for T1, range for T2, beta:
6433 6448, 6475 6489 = -12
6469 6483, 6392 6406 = 1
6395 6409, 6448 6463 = 4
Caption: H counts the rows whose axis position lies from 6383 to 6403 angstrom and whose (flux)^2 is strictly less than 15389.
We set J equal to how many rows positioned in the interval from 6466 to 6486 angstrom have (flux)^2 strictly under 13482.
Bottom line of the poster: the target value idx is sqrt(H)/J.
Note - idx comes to 0.75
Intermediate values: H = 5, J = 3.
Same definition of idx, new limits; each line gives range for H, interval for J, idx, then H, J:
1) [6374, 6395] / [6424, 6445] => 0.75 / 5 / 3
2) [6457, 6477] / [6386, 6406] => 0.61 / 6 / 4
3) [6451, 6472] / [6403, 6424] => 0.61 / 6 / 4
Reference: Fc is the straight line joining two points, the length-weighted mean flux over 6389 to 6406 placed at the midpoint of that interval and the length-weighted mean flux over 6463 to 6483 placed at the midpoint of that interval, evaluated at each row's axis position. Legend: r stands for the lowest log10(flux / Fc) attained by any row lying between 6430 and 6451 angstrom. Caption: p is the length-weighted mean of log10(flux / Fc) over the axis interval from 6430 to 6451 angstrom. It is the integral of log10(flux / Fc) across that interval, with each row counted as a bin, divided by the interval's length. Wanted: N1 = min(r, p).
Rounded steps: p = 0.000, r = -0.043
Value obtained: -0.043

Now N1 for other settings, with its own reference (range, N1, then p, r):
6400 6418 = -0.035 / -0.002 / -0.035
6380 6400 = -0.070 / -0.007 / -0.070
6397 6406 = -0.023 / 0.021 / -0.023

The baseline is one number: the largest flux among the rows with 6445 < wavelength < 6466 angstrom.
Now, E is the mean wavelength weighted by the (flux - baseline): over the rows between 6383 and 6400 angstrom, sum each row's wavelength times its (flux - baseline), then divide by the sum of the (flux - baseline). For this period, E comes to 6390.4 angstrom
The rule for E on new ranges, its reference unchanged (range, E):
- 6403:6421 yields 6412.7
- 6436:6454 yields 6444.7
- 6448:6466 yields 6456.5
